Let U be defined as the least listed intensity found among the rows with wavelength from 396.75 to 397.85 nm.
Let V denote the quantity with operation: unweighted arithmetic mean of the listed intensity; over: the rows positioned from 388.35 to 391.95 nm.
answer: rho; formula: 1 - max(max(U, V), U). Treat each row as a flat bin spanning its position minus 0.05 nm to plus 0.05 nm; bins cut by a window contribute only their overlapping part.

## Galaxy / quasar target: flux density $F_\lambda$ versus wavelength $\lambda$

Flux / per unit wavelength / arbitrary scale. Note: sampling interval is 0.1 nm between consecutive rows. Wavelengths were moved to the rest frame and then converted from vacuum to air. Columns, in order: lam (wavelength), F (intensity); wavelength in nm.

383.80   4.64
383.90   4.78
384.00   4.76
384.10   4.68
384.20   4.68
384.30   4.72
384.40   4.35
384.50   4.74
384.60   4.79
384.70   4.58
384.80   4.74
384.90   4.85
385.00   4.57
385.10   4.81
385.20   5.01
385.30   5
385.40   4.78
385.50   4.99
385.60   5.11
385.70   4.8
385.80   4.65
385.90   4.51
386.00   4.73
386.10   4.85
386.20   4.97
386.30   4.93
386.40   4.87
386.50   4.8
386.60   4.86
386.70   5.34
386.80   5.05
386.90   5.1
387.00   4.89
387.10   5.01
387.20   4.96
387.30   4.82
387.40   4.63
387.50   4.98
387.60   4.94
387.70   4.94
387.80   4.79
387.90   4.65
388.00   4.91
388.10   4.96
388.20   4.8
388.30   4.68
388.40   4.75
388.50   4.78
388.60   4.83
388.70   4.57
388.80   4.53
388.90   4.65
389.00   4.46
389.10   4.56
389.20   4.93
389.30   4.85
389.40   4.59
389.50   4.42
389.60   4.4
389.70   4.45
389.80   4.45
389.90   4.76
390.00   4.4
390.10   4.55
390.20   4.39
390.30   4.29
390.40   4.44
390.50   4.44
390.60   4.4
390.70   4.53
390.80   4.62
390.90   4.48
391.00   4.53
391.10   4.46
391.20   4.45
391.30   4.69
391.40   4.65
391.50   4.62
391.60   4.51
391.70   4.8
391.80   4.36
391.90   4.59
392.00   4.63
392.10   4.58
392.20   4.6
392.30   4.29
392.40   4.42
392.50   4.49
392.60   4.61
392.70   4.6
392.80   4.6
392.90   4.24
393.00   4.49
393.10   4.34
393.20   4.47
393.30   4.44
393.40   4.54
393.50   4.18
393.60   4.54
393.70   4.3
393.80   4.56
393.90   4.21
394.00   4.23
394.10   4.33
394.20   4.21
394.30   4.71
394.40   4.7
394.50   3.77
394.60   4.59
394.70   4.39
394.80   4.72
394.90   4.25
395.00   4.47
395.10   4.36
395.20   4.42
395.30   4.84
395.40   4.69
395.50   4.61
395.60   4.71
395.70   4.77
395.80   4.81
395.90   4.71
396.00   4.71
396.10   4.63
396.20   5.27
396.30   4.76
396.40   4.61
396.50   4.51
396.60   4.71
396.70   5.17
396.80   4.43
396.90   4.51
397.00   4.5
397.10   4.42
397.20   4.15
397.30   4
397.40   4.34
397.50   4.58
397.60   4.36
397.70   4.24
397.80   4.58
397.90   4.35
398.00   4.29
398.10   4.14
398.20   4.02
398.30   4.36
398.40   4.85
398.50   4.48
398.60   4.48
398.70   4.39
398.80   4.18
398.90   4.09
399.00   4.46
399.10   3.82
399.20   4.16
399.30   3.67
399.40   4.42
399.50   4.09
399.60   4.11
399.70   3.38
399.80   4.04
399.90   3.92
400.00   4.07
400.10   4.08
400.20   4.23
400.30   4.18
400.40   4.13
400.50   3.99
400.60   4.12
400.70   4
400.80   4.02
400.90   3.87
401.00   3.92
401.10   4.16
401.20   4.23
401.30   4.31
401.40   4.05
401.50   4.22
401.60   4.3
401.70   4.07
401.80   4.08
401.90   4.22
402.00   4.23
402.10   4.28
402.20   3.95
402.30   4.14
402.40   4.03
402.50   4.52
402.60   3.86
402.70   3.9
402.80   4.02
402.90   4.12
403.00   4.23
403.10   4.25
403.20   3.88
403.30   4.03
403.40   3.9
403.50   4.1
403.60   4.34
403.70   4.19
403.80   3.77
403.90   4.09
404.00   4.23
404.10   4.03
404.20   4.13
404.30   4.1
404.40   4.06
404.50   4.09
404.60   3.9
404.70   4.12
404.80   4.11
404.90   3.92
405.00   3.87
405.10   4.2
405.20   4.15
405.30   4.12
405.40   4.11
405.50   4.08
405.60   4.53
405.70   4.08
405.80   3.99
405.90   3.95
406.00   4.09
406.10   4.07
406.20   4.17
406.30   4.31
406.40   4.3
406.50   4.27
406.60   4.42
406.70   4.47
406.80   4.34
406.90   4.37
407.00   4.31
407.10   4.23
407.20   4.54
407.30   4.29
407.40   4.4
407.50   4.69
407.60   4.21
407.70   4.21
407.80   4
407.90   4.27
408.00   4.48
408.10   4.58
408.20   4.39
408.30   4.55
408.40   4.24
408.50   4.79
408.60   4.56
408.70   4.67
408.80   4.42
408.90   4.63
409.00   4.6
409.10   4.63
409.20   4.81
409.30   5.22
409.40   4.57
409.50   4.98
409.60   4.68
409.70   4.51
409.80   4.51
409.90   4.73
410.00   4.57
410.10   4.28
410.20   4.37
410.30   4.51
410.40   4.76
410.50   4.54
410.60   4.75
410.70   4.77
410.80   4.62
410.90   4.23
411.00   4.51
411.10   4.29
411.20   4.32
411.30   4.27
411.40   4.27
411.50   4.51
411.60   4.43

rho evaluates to -3.56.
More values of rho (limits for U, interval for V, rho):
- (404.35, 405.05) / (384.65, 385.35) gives -3.79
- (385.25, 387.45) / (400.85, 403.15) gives -3.51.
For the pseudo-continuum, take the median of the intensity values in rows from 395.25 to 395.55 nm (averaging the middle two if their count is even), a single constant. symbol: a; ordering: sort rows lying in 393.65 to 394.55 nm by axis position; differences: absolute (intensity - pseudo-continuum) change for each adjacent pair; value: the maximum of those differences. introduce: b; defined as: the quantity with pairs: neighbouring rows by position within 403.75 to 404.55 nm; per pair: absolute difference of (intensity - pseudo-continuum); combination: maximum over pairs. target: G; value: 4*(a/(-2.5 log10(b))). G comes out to 3.0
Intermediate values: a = 0.93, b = 0.32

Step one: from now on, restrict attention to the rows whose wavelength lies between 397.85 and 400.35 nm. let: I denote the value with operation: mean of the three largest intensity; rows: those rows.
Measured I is 4.6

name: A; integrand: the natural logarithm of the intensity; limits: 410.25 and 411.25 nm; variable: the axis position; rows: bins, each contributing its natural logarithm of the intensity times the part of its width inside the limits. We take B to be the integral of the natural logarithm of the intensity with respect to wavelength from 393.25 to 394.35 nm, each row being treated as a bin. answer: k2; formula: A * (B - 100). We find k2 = -149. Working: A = 1.51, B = 1.6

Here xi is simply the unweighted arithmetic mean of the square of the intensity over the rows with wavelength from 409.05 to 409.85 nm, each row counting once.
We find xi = 22.5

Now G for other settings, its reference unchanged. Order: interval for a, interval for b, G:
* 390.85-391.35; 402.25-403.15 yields 2.1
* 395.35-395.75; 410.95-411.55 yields 0.3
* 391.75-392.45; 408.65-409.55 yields 2.7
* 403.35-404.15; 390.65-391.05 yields 0.8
